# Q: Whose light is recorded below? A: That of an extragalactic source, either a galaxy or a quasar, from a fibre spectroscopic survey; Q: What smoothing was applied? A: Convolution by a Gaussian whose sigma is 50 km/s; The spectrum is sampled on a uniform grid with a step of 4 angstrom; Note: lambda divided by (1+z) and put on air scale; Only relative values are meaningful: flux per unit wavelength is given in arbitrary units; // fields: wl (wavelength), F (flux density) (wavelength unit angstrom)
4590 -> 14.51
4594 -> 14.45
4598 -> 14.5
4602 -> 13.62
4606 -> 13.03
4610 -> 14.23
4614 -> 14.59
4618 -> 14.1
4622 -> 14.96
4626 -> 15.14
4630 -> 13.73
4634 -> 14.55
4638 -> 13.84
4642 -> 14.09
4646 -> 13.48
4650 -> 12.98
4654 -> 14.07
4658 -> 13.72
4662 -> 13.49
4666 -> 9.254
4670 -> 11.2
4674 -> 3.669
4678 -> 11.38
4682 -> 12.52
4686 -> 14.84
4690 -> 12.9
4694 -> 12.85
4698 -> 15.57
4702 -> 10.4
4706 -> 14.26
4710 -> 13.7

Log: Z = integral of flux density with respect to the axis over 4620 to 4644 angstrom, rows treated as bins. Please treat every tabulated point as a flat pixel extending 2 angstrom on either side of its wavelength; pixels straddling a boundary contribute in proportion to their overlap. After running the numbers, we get 345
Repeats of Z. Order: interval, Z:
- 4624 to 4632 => 115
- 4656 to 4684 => 301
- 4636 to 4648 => 166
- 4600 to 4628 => 399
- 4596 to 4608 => 165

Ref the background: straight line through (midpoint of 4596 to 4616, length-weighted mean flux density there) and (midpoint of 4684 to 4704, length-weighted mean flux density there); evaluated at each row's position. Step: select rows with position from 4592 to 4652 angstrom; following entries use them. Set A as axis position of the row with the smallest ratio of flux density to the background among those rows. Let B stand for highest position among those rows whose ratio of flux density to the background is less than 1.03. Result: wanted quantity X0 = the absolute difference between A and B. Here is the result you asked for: 44 angstrom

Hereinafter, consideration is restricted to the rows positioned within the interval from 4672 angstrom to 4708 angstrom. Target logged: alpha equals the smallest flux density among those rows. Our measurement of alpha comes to 3.669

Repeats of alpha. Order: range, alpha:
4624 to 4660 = 12.98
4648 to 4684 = 3.669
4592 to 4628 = 13.03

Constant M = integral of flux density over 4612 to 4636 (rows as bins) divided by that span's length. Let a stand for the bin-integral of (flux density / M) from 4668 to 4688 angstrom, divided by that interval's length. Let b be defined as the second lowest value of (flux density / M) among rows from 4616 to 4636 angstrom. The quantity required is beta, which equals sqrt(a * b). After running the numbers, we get 0.85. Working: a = 0.74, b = 0.97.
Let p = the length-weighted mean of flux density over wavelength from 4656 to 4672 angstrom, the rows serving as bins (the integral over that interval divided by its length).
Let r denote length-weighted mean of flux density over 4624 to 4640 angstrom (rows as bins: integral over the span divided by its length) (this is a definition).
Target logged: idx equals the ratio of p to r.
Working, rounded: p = 11.9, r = 14.3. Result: 0.83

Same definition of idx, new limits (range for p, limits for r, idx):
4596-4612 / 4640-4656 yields 1.01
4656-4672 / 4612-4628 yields 0.81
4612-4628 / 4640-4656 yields 1.08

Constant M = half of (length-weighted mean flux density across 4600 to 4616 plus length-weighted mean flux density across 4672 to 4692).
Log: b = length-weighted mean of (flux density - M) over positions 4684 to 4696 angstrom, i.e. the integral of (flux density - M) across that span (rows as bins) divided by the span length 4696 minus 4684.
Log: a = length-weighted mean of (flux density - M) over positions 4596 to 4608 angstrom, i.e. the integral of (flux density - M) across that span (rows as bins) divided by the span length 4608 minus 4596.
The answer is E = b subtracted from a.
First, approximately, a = 1.3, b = 1.07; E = 0.2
